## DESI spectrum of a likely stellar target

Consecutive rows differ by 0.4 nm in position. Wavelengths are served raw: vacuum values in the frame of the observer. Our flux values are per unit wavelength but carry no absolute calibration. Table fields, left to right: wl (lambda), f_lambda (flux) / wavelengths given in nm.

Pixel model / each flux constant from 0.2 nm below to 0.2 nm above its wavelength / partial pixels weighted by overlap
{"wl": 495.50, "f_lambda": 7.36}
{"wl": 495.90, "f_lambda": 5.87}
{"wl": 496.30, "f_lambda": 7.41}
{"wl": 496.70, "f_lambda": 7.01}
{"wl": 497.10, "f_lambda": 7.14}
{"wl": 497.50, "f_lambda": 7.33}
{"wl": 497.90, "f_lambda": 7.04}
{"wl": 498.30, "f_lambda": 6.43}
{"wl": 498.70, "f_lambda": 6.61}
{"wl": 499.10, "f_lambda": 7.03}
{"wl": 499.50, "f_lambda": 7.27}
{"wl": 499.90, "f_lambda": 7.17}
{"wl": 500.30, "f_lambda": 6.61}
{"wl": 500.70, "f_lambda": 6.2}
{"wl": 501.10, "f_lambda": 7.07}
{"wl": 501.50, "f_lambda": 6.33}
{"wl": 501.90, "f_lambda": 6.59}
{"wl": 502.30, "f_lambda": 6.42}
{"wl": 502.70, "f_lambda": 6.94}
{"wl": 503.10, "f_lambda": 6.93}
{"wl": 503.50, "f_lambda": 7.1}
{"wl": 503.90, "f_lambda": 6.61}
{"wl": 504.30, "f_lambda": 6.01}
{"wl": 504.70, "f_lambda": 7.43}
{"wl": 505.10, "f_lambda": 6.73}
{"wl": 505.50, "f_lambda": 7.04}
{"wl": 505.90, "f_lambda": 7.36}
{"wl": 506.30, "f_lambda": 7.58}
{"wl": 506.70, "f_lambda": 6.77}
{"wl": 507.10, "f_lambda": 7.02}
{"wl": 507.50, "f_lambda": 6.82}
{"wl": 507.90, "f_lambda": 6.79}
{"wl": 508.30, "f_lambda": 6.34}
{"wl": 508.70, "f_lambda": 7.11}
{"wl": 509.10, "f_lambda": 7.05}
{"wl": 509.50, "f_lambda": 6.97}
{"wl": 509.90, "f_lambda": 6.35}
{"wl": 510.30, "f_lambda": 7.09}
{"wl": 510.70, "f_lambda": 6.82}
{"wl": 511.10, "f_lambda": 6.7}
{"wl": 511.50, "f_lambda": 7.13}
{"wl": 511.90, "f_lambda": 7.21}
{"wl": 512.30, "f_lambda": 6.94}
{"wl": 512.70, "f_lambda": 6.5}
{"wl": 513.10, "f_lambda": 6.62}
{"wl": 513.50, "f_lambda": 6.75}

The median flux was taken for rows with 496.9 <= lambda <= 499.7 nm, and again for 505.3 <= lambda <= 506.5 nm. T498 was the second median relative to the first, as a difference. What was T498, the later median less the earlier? 0.3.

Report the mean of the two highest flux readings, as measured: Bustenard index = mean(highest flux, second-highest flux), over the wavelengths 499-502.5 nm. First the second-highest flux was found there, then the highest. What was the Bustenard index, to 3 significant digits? 7.22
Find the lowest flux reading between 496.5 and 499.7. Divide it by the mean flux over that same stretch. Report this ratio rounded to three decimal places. 0.921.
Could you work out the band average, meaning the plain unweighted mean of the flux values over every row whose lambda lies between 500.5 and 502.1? 6.55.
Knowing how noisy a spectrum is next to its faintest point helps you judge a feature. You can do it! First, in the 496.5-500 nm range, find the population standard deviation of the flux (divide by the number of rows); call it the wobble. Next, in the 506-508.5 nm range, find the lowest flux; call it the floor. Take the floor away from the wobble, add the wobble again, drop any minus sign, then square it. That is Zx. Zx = 33.4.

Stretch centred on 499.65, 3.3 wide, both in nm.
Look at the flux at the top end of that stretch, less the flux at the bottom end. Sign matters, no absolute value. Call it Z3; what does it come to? 0.6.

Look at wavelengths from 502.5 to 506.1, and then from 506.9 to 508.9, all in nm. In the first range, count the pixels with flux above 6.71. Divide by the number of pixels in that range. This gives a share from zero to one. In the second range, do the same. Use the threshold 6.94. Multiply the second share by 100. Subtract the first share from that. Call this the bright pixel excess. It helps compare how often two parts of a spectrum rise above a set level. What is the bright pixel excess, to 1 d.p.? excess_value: 39.2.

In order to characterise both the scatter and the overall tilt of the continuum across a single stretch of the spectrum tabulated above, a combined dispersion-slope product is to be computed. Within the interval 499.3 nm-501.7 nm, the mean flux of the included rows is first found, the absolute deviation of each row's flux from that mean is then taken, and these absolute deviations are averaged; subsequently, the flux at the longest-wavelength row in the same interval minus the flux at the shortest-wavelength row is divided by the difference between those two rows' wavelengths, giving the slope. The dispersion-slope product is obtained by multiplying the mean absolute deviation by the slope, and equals -0.19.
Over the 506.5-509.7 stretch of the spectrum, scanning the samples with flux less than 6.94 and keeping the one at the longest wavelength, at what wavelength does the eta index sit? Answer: 508.30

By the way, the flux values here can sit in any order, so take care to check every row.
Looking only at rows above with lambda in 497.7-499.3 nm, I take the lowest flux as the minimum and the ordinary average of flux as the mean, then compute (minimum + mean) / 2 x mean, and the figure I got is 44.8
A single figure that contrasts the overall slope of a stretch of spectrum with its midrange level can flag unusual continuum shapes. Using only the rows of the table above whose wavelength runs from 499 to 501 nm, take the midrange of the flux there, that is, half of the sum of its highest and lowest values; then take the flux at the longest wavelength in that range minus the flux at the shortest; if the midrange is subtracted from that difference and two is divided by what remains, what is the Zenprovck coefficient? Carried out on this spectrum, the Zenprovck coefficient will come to -0.264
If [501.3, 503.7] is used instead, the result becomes -0.336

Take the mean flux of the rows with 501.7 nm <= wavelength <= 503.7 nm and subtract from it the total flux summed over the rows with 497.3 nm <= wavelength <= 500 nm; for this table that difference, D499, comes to -42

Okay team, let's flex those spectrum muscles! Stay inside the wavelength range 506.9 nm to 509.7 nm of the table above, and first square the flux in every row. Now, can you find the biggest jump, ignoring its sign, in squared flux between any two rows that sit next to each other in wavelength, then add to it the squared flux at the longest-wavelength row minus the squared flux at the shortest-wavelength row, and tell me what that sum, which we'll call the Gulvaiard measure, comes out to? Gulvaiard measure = 10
